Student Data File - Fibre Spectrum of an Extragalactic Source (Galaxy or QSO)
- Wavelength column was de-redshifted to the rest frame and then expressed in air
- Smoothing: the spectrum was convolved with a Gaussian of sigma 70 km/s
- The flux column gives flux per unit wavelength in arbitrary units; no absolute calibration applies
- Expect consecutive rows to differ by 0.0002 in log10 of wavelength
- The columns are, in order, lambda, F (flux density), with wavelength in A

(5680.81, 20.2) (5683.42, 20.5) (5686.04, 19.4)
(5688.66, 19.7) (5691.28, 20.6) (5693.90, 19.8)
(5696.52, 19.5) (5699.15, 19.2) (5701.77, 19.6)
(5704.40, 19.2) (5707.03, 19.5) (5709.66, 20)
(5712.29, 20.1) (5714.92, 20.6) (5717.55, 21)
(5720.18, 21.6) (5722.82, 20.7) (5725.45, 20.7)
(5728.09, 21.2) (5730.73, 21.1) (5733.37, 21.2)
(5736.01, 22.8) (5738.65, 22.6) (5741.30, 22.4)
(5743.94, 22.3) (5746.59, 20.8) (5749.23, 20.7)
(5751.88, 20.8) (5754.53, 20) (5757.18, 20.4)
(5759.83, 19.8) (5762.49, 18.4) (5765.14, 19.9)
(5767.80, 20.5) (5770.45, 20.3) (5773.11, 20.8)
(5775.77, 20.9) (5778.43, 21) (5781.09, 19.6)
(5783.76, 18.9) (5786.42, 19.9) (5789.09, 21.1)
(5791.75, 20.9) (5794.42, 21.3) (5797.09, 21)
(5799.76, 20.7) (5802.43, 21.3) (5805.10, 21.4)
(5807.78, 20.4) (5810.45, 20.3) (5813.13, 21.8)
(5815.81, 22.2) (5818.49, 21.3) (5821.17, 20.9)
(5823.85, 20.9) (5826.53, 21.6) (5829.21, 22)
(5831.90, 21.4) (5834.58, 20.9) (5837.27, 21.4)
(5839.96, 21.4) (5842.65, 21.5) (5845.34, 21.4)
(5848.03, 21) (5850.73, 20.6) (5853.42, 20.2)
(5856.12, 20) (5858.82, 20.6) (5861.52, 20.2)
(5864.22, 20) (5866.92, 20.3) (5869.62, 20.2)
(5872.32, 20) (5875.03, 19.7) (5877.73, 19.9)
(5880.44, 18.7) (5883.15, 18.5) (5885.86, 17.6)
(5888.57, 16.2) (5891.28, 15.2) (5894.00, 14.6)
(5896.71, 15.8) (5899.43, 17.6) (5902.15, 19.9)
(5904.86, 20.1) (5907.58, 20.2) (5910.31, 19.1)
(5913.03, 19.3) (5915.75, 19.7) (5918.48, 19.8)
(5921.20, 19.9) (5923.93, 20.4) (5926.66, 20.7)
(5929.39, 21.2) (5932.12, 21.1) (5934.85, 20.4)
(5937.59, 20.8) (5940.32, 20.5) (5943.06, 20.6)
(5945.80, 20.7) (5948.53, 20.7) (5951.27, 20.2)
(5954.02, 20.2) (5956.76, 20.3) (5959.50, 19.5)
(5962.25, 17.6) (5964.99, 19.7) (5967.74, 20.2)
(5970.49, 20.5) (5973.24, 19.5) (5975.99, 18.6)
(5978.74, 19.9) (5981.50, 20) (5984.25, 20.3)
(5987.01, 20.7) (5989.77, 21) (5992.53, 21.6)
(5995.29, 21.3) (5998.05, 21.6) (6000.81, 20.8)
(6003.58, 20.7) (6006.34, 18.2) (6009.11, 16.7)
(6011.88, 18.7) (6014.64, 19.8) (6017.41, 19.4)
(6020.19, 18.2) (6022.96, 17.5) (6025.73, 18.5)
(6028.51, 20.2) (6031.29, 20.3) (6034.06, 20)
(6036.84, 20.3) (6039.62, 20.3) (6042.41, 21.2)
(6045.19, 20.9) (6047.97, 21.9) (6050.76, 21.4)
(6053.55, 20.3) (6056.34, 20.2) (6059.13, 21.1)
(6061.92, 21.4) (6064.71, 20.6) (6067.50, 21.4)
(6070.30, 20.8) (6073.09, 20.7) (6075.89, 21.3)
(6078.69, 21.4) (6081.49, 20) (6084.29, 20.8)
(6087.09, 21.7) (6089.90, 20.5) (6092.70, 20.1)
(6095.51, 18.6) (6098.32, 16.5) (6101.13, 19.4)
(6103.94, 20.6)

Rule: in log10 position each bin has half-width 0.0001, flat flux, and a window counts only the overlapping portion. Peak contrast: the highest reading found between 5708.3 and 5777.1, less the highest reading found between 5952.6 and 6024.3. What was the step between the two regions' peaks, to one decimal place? 1.2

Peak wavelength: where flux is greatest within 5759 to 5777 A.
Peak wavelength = 5775.77 A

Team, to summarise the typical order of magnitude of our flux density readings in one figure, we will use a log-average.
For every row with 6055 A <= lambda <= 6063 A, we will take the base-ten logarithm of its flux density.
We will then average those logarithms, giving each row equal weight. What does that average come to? 1.320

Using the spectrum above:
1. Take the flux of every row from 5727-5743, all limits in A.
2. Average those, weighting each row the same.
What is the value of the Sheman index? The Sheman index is 21.9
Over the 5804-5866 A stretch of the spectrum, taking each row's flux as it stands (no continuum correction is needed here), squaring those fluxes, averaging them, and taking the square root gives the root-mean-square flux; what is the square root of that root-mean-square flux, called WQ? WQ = 4.59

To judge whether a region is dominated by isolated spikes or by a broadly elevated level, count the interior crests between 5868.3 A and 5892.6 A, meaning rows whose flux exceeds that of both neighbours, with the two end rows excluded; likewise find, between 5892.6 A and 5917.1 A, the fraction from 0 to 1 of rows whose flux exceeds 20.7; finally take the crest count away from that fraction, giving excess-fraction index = -1.0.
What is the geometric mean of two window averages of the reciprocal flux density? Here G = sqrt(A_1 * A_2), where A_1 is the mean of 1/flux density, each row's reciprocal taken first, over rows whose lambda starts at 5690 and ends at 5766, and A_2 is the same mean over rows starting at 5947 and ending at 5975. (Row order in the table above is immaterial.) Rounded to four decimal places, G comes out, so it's 0.0496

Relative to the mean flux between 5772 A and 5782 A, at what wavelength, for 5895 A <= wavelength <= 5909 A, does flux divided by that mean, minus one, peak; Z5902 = 5907.58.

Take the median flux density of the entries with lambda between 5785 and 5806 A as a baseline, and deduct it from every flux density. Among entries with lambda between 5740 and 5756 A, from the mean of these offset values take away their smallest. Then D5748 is 1.2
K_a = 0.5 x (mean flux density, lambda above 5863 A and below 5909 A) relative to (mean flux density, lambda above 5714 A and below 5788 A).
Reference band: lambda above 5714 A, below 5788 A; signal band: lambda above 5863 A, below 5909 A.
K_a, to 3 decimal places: 0.446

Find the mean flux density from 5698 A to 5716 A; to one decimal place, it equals 19.7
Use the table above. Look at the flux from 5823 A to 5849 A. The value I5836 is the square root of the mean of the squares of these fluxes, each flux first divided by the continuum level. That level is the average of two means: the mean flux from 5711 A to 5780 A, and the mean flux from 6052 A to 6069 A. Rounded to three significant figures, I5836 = 1.02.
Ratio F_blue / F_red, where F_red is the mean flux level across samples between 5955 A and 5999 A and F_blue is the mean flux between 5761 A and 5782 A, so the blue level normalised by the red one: 1.00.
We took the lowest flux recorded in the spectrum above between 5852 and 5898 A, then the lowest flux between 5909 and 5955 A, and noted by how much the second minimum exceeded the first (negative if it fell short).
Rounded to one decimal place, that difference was 4.5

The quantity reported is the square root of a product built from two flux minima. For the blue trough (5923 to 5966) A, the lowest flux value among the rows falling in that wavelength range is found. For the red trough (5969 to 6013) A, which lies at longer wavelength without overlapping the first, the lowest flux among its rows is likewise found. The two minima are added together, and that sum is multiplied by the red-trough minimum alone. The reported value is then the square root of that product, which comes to 23.9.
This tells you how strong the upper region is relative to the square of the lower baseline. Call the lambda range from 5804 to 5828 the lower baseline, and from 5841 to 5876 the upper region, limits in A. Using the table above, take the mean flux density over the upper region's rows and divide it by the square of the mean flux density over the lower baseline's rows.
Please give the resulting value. 0.0455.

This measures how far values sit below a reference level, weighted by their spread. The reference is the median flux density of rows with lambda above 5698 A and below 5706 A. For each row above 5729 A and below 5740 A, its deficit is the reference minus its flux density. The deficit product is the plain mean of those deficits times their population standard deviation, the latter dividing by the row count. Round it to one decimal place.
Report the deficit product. -2.1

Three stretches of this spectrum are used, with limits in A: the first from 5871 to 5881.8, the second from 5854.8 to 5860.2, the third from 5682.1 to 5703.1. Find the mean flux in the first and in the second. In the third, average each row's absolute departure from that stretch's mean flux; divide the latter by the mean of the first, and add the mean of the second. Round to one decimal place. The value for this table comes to 20.3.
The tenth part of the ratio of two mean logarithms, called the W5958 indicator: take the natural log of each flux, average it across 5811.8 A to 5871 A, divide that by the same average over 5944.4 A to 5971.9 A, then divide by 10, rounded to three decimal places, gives 0.102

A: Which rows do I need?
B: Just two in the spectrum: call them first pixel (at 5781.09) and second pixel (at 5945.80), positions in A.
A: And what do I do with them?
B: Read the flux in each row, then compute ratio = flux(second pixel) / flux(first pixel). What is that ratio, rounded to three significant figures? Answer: 1.06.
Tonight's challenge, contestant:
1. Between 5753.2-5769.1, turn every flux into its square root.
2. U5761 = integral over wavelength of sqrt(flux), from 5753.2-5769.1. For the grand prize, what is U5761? 71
